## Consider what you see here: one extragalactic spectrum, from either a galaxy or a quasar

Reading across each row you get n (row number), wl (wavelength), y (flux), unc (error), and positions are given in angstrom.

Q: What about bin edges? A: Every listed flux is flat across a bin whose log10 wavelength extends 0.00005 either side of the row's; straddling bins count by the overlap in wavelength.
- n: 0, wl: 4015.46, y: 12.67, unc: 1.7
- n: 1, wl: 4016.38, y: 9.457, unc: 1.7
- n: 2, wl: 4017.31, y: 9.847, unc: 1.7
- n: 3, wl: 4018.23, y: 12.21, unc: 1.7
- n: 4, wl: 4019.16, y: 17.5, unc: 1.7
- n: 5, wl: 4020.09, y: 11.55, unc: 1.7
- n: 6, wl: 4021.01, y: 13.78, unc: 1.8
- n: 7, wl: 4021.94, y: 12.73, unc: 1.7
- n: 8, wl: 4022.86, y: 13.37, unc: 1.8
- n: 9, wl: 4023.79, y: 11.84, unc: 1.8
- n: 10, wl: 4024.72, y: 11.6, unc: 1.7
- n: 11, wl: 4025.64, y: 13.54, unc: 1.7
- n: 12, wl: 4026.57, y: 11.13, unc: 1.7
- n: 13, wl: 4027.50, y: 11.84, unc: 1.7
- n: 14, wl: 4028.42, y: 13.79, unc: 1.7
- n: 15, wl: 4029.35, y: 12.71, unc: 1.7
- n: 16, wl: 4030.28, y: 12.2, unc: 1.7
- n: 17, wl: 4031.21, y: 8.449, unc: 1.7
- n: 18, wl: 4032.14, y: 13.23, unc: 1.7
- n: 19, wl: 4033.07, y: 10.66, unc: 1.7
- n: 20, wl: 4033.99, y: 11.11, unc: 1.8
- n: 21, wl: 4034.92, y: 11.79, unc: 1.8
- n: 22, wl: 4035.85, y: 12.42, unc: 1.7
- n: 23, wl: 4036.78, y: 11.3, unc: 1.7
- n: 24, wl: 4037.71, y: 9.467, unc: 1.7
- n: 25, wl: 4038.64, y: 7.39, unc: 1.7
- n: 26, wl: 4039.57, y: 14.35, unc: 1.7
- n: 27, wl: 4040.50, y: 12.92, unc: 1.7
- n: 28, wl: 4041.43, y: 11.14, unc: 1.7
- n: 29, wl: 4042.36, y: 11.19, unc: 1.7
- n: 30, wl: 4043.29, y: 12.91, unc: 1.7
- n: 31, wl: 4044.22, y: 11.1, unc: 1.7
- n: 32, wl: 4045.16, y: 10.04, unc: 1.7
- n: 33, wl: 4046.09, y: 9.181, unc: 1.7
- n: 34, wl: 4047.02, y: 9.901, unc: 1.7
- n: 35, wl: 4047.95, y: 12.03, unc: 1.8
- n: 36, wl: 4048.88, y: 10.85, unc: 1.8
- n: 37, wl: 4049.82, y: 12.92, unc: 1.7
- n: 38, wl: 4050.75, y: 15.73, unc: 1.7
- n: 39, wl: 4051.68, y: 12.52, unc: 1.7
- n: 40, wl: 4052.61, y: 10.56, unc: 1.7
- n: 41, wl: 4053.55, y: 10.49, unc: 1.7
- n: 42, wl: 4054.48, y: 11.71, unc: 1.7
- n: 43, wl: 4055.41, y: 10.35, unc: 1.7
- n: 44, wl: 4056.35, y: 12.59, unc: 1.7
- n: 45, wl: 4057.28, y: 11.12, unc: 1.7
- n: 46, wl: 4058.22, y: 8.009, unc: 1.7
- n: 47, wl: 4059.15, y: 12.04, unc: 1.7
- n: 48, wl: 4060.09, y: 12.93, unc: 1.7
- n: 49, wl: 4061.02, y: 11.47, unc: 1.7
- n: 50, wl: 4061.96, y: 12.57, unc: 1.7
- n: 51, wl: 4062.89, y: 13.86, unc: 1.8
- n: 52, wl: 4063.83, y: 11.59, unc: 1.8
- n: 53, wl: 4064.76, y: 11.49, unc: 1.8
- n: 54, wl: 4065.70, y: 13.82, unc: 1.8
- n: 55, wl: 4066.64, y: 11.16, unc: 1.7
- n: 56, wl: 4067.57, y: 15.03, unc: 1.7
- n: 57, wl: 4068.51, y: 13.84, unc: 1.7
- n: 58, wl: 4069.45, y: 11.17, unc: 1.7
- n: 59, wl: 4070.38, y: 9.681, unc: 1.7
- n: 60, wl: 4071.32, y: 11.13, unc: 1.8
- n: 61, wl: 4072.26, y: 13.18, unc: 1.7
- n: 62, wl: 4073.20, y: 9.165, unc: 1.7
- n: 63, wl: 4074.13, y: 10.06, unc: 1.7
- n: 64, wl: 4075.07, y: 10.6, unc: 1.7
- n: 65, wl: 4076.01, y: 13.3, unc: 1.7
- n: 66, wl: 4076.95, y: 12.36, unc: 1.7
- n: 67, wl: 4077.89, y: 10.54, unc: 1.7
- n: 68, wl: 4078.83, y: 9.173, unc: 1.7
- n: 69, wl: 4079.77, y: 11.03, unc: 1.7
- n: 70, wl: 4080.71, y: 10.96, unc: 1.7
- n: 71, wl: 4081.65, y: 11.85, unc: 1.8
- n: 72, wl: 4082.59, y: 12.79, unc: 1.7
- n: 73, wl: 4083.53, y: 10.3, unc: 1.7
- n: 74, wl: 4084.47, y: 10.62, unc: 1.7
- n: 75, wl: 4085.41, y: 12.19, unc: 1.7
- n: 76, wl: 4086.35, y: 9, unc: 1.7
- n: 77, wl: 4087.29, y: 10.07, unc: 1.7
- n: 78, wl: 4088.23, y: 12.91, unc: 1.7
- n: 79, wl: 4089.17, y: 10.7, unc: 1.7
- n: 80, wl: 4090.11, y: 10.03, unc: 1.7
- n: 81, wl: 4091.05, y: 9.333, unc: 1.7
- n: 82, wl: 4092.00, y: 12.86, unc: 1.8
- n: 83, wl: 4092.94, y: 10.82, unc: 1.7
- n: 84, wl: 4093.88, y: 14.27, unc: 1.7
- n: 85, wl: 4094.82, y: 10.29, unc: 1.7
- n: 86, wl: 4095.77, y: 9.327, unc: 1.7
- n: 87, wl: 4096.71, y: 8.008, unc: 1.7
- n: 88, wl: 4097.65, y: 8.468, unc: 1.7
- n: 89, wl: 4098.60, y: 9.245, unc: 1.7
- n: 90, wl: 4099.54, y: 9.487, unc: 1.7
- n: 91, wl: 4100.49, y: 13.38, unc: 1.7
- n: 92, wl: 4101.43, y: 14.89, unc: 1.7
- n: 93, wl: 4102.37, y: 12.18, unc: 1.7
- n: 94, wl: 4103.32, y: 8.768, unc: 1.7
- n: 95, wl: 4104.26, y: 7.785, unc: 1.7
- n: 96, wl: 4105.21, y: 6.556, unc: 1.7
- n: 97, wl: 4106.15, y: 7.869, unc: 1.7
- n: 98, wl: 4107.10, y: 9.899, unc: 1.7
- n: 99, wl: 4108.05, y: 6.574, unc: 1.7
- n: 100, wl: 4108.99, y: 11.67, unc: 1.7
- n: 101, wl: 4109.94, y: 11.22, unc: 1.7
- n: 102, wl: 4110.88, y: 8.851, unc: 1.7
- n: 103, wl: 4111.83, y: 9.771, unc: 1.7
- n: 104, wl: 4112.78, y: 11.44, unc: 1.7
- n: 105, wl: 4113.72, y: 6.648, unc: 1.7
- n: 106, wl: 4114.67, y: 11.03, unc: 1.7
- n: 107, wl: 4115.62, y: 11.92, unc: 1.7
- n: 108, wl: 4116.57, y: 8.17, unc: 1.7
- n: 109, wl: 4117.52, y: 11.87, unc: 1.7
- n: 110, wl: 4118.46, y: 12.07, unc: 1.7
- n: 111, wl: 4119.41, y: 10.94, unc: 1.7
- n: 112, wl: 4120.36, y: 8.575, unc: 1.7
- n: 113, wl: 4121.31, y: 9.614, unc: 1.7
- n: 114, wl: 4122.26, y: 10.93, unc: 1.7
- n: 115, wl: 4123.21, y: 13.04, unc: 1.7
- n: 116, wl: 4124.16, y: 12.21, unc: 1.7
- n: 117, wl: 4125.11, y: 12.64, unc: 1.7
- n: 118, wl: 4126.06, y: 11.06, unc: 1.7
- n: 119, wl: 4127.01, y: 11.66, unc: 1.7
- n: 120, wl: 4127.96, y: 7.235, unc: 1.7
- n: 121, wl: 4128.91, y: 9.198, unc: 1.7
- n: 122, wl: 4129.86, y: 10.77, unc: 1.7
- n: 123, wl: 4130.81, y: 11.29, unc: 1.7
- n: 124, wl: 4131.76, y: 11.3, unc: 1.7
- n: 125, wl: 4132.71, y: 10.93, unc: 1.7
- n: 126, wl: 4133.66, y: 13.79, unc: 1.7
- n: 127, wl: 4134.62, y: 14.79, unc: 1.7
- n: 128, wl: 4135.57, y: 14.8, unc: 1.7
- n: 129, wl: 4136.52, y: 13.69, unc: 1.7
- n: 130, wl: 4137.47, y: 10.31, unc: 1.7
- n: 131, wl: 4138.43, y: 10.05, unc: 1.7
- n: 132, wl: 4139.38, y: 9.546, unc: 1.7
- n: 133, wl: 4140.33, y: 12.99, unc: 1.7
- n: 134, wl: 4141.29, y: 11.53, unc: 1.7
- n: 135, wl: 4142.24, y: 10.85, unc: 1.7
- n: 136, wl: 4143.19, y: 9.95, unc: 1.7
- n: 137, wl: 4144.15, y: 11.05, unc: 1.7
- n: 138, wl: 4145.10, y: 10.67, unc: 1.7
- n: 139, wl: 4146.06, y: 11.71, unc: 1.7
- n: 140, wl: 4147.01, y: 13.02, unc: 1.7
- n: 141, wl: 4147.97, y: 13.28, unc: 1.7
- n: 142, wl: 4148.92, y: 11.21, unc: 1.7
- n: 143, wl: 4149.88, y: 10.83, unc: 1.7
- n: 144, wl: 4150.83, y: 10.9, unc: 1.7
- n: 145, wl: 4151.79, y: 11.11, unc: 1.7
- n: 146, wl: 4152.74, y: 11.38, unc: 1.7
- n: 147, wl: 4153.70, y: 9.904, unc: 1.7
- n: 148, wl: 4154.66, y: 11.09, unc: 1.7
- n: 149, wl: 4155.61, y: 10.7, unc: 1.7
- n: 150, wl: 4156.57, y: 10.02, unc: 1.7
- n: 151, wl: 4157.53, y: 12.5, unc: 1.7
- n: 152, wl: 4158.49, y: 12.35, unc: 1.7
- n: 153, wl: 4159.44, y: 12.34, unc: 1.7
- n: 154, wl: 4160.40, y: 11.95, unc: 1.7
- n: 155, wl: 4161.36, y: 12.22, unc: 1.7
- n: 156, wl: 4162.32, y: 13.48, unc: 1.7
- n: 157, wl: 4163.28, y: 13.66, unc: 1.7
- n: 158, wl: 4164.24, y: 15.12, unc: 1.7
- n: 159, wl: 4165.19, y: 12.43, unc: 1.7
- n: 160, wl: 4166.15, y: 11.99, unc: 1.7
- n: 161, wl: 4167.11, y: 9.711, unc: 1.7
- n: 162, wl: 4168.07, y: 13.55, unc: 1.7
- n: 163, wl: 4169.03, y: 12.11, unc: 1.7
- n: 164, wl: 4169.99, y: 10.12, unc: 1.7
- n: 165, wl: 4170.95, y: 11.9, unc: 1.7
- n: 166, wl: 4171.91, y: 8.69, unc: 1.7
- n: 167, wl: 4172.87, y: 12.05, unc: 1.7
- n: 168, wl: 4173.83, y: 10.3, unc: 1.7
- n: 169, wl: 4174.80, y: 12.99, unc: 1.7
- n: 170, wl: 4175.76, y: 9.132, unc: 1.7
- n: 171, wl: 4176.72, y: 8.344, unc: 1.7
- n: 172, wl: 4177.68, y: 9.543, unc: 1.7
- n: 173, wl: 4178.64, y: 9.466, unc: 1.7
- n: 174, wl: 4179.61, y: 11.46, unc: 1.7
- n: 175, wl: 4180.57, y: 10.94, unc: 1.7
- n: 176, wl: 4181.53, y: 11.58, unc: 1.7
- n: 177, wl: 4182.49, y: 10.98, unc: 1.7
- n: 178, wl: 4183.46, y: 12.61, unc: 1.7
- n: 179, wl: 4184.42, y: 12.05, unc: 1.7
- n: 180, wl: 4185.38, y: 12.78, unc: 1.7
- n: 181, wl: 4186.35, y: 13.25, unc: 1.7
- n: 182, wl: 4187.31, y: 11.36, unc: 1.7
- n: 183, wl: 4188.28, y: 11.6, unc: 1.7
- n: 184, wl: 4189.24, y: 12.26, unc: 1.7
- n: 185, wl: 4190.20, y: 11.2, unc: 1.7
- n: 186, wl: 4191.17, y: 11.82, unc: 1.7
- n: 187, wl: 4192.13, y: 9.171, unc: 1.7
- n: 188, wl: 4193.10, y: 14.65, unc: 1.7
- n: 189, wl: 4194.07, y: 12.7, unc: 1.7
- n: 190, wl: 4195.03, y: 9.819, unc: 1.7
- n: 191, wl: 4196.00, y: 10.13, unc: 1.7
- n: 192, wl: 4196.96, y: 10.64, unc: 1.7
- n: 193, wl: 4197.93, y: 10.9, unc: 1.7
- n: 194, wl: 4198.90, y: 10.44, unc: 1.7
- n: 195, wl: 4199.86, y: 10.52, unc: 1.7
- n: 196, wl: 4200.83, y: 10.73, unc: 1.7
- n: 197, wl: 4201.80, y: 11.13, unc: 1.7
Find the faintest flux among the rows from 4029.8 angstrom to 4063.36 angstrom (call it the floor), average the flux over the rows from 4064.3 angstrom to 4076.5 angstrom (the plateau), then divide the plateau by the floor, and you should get 1.60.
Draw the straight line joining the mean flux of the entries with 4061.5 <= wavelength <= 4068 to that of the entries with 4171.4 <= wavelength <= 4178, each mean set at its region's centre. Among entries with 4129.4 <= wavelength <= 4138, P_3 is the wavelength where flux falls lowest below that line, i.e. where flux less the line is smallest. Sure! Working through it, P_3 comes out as 4137.47 angstrom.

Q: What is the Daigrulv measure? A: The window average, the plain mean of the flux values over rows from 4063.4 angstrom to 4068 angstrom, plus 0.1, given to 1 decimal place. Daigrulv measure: 12.7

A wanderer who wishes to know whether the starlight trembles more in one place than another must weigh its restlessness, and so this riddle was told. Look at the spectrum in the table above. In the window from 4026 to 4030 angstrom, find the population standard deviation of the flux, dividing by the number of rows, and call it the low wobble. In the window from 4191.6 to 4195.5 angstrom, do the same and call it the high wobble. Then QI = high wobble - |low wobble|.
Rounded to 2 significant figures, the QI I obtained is 1.2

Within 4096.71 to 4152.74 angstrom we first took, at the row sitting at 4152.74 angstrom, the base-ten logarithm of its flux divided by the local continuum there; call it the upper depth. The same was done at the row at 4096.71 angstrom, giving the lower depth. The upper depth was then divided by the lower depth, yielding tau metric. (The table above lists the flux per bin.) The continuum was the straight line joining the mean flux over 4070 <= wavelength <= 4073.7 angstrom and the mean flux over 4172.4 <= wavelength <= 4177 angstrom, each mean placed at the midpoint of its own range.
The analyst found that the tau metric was -0.2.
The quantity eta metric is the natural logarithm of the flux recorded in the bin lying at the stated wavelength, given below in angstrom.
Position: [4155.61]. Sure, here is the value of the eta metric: 2.37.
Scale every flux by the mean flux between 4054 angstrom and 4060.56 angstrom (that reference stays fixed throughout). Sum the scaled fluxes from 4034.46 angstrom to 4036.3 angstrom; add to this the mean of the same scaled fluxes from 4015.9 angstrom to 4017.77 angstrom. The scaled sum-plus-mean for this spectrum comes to 3.01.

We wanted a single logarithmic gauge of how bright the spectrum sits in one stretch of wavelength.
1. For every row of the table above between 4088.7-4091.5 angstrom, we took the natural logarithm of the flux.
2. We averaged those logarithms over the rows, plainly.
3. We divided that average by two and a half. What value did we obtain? 0.92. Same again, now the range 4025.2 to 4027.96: 1.00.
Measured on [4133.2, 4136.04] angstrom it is 1.07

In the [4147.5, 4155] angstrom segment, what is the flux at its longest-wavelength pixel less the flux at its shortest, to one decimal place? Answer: -2.2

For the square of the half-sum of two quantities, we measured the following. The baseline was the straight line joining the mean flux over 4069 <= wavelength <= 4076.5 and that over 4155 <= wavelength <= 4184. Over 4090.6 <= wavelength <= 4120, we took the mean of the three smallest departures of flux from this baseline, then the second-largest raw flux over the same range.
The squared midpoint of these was 23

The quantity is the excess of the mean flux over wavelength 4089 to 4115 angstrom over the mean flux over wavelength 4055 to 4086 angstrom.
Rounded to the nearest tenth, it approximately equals -1.5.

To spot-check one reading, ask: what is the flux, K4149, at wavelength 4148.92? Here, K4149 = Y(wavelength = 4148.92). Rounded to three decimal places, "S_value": 11.210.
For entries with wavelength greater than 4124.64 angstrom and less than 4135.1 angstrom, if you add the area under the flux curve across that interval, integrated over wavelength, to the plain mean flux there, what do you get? 130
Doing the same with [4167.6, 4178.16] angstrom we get 125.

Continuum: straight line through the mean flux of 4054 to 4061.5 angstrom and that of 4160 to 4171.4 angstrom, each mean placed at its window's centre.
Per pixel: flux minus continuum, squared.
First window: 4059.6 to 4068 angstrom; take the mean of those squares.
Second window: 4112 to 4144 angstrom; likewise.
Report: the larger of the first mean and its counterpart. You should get 4.2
